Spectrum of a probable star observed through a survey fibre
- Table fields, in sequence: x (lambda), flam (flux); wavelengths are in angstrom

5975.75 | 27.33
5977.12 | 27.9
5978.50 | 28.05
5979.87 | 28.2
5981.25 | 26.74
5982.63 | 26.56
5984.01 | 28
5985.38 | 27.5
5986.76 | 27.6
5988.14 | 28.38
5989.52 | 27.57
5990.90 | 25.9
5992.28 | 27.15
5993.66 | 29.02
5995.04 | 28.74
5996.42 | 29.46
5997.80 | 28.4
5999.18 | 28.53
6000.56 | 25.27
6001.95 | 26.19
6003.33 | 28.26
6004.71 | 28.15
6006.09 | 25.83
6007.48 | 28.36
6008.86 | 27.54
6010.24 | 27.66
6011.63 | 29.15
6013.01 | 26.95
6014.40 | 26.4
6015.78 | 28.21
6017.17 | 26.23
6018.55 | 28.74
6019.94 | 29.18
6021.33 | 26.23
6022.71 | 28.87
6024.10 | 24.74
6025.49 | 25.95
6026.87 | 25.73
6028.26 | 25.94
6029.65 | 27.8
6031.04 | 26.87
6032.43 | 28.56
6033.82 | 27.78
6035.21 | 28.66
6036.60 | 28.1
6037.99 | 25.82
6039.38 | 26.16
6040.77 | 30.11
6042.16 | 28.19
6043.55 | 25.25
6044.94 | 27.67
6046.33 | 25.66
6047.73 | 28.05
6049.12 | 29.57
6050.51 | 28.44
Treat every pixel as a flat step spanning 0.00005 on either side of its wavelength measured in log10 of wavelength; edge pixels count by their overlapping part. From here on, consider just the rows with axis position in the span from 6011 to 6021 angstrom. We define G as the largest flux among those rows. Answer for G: 29.18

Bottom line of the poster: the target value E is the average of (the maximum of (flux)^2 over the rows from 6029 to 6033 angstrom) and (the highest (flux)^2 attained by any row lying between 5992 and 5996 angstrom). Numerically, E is 829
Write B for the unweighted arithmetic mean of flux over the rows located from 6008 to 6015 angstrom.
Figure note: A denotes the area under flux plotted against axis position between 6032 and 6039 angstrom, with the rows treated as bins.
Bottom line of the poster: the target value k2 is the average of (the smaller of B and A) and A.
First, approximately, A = 194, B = 27.54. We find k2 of 110.6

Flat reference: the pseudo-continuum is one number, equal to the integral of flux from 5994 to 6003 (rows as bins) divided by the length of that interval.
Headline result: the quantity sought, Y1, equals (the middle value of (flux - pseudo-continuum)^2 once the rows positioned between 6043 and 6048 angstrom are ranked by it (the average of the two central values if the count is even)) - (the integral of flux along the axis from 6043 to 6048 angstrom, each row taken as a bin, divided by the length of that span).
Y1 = -24.2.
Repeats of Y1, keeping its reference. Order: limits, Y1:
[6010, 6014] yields -27.0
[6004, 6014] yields -27.3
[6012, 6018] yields -25.7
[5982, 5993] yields -27.1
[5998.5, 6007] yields -25.5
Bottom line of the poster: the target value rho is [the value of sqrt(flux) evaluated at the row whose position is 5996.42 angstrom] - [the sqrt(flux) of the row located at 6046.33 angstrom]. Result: 0.36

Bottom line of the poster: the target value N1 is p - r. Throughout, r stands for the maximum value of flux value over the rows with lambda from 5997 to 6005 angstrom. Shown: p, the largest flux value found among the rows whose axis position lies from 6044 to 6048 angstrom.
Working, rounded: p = 28.05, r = 28.53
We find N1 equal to -0.5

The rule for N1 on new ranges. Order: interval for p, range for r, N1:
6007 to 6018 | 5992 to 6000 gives -0.3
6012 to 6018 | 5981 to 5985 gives 0.2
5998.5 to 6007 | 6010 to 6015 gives -0.6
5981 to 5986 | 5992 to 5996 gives -1.0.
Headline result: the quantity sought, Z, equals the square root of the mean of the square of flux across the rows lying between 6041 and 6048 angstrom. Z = 27.0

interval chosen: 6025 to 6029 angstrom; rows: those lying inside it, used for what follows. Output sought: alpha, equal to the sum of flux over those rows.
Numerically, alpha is 77.6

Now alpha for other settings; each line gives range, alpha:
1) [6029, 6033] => 83.2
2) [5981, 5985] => 81.3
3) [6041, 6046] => 81.1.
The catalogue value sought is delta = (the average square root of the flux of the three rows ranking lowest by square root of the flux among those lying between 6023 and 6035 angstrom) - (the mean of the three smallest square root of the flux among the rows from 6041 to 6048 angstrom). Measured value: -0.07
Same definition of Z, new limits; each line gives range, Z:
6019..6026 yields 27.0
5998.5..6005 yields 27.3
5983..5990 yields 27.8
